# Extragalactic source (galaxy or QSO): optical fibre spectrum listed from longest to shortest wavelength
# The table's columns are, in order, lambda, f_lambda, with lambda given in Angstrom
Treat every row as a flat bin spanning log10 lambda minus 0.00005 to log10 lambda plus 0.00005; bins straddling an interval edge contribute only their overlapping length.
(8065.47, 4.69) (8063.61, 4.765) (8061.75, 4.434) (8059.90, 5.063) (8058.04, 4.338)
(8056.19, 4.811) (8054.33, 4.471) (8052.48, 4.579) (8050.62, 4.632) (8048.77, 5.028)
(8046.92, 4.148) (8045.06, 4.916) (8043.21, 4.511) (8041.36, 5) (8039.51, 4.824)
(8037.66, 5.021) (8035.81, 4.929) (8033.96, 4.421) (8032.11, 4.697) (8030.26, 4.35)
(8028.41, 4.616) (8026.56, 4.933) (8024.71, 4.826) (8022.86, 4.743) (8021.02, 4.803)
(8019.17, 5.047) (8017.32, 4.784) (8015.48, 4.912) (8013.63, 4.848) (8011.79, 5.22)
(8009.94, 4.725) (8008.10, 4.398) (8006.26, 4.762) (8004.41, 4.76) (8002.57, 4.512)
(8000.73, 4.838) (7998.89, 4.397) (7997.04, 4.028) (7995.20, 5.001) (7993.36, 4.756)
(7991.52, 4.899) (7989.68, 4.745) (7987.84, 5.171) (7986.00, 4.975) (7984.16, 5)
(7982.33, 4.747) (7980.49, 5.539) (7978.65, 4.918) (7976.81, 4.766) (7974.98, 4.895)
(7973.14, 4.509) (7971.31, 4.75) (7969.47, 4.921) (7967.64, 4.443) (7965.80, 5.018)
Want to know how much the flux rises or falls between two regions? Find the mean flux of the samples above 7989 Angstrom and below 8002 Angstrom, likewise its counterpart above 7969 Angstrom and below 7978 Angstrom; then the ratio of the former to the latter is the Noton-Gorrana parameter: 0.98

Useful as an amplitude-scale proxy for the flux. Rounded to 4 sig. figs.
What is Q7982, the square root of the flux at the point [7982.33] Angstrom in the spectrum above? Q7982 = 2.179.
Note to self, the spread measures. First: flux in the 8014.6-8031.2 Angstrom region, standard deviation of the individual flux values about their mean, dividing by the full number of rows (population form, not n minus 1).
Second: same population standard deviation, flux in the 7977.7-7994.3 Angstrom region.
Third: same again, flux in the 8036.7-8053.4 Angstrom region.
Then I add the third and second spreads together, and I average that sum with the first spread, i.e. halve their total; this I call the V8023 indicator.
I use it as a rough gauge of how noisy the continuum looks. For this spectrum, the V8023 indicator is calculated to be 0.356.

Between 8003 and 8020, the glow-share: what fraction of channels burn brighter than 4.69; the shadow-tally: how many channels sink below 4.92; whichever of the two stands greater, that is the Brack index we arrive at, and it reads 7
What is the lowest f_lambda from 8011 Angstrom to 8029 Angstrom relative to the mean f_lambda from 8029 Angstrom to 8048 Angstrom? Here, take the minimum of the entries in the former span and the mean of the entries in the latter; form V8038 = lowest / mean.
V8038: 0.99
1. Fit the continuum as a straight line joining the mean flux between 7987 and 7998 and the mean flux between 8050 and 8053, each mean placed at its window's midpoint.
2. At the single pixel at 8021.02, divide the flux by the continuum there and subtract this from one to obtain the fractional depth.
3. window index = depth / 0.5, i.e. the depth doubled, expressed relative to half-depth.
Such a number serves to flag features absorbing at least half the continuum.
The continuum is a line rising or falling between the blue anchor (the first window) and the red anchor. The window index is -0.05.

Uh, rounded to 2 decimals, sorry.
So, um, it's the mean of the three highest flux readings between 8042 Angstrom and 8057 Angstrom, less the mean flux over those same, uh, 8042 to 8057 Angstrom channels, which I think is 0.28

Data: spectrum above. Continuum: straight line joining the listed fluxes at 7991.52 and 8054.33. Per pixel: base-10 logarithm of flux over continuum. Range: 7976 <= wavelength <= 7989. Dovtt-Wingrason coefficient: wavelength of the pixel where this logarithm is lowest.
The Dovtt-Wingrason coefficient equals 7976.81 Angstrom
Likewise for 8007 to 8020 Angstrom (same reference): 8008.10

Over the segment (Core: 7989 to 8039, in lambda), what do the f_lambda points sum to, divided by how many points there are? 4.74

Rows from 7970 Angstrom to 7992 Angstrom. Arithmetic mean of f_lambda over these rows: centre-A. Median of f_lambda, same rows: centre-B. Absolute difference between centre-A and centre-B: 0.013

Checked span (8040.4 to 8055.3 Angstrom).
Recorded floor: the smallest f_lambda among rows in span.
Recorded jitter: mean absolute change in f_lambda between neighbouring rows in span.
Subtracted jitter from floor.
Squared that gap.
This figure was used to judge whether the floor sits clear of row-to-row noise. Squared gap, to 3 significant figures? 13.7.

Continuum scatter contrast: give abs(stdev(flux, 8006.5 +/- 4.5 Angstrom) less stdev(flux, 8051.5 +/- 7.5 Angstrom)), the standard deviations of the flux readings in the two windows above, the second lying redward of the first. 0.13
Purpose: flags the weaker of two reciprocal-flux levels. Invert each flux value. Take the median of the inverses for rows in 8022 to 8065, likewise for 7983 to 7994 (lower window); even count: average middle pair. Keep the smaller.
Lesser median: 0.203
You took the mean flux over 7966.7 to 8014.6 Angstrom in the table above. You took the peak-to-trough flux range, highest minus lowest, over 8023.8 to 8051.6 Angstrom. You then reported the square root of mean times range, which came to 2.053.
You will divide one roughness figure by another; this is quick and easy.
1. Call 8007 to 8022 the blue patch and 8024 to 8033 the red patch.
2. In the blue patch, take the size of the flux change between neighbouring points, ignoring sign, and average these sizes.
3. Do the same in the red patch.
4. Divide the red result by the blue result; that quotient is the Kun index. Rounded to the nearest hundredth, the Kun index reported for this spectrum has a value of 0.96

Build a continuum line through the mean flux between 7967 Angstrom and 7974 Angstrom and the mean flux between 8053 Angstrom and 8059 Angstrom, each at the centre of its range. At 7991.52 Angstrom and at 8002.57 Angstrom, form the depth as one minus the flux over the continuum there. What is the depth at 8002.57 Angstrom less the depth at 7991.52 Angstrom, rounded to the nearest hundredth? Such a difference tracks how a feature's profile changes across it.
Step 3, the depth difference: 0.08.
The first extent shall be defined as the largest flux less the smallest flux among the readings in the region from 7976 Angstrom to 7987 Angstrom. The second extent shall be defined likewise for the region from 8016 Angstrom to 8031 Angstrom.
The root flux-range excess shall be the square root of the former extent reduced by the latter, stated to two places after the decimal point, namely 0.31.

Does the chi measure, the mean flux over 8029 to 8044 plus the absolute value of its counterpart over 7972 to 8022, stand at 9.53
